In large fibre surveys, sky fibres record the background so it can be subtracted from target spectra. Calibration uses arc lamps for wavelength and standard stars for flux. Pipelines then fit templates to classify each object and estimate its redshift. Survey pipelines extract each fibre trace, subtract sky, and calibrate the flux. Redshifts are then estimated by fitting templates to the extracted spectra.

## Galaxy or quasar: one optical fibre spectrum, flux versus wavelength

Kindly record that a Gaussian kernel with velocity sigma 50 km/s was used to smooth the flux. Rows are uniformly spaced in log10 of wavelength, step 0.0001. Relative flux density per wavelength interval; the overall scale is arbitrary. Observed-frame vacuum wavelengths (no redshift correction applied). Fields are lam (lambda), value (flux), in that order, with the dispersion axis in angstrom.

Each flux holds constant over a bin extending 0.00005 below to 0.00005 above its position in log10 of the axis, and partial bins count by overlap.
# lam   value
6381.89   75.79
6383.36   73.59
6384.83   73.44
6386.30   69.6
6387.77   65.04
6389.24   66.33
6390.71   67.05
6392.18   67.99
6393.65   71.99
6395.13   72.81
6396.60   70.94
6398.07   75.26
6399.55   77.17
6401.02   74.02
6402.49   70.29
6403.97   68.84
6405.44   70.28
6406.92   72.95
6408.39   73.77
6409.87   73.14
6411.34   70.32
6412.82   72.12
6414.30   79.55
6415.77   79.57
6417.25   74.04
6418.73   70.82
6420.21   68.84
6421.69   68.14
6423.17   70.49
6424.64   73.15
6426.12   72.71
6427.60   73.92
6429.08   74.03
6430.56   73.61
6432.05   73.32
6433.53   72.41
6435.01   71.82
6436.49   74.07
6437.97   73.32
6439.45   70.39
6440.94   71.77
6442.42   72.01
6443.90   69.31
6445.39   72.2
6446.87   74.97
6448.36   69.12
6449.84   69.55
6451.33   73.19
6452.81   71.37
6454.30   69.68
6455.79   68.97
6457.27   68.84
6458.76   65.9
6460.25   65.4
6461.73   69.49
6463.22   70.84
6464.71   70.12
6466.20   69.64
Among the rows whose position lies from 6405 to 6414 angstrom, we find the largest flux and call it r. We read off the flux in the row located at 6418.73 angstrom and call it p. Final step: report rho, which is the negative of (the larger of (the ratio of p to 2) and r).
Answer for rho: -73.8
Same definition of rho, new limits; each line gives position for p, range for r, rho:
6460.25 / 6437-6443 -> -73.3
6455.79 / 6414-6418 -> -79.6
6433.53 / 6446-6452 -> -75.0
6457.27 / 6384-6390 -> -73.4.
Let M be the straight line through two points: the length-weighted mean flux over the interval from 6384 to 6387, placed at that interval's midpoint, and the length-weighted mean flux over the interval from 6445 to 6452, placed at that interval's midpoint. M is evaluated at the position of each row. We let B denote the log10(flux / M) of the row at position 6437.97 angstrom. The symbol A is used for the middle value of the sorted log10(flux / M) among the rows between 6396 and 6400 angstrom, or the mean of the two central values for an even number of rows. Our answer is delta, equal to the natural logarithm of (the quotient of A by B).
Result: 0.8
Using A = 0.021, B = 0.009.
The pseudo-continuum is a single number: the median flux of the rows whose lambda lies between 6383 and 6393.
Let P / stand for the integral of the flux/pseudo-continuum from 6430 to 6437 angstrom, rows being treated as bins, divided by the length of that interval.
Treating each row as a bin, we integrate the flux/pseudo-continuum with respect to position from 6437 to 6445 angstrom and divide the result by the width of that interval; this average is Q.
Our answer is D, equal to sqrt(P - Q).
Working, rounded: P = 1.07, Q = 1.05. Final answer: 0.15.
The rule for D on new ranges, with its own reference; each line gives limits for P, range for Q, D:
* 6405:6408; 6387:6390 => 0.30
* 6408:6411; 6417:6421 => 0.18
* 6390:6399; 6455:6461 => 0.23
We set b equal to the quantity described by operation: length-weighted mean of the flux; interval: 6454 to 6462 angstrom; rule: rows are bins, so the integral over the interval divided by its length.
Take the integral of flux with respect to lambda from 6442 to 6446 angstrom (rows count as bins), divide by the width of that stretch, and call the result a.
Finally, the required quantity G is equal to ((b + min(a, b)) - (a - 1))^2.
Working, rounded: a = 71.0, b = 67.9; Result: 4329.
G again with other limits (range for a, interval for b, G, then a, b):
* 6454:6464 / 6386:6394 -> 4644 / 68.4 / 67.8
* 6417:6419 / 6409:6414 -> 5404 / 72.3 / 72.5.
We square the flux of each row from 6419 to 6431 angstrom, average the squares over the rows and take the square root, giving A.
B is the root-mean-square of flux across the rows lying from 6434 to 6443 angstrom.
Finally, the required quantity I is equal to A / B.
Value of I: 1.00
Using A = 71.9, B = 72.2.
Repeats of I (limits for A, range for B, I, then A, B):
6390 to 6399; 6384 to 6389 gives 1.02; 71.1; 69.4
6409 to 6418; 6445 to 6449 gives 1.04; 74.9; 72.1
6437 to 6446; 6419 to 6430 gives 1.00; 71.5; 71.6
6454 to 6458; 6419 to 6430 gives 0.97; 69.2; 71.6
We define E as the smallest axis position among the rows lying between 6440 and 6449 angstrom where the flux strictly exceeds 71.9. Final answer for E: 6442.42 angstrom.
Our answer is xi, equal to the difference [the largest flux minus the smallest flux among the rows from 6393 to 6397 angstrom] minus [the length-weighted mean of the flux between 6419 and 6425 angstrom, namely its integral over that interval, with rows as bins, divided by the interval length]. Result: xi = -68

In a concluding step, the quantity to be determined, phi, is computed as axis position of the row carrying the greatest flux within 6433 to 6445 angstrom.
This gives 6436.49 angstrom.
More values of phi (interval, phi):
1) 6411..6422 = 6415.77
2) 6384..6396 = 6384.83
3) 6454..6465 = 6463.22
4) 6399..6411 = 6399.55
